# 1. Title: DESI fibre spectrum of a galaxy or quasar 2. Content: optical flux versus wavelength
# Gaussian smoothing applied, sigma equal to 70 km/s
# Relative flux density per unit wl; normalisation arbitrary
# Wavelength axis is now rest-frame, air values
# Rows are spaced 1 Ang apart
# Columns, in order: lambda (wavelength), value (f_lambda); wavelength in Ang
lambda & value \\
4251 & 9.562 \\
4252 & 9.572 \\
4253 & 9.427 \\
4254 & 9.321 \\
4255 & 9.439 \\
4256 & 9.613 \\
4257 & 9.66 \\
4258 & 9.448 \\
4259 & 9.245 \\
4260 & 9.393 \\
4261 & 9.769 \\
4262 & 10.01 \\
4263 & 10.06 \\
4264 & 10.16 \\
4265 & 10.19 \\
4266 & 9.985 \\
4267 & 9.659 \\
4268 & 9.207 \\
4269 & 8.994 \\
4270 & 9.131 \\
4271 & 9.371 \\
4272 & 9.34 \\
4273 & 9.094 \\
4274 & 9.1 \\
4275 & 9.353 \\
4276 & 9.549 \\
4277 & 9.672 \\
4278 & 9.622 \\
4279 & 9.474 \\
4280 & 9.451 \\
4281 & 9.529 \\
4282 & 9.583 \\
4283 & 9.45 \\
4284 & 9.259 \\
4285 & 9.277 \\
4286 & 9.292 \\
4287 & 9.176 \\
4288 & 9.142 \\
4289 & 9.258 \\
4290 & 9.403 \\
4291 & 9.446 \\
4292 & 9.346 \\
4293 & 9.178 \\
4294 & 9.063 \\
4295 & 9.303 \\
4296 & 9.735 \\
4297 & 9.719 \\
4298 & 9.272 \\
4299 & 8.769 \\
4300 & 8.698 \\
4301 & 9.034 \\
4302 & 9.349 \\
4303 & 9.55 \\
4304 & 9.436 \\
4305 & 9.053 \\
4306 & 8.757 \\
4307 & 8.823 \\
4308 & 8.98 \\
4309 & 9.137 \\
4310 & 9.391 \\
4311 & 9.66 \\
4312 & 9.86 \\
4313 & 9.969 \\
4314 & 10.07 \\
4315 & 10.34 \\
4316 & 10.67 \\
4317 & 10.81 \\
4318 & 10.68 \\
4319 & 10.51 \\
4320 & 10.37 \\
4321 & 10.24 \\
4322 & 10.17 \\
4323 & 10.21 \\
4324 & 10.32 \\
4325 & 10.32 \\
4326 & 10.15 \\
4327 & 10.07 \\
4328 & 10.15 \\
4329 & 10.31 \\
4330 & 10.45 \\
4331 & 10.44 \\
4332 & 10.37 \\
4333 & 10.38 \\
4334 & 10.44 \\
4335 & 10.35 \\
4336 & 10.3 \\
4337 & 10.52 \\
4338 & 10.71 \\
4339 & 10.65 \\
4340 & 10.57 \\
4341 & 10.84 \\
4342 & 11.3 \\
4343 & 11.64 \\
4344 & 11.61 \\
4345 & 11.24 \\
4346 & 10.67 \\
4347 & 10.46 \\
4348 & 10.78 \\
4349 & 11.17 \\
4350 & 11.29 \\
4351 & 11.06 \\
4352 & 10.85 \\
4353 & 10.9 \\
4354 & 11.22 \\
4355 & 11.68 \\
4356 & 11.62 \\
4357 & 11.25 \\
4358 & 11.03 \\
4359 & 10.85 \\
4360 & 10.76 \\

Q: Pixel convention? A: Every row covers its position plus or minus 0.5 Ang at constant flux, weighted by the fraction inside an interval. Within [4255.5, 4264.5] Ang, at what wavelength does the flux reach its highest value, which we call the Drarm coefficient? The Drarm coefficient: 4264 Ang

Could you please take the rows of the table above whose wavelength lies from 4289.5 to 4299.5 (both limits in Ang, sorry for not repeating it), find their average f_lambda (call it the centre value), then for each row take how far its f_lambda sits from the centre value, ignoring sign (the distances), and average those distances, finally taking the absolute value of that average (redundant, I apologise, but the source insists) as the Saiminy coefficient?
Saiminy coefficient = 0.21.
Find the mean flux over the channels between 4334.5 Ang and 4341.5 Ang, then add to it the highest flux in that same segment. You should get 21.4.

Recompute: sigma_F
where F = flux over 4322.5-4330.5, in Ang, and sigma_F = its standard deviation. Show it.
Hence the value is 0.12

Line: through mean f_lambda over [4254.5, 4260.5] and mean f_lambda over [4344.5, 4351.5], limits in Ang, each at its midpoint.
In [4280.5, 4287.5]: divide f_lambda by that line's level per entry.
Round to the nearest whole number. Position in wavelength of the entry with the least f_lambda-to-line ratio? 4287 Ang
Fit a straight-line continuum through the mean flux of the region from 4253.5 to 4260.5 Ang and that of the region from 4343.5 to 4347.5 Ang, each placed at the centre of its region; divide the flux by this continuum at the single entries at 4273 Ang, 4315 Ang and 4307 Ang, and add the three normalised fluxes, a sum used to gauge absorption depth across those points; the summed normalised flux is 2.78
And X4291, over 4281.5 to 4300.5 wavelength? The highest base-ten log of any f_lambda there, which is 0.99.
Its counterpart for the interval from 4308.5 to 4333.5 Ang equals 1.03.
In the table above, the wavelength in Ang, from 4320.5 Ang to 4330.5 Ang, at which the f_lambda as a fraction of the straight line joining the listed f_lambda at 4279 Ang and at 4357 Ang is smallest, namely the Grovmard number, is 4327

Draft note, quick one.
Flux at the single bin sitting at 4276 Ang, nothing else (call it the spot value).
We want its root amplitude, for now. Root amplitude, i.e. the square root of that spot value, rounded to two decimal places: 3.09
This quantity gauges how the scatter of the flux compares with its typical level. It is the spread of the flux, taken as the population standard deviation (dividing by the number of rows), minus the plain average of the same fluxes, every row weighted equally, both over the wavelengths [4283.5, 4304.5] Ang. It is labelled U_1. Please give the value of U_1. -9.0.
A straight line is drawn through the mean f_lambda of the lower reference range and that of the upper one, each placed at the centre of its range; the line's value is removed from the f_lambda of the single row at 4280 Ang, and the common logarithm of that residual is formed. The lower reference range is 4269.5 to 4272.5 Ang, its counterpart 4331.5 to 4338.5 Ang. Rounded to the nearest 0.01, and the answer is -2.12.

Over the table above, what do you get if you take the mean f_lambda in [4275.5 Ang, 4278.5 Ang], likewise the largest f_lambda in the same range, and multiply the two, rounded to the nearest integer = 93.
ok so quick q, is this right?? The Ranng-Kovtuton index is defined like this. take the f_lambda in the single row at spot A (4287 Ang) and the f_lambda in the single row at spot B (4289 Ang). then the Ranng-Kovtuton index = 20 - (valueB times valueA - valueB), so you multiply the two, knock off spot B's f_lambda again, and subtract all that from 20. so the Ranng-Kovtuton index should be -56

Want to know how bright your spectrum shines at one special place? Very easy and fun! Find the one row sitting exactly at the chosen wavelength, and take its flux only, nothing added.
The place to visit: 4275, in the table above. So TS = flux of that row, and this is 9.353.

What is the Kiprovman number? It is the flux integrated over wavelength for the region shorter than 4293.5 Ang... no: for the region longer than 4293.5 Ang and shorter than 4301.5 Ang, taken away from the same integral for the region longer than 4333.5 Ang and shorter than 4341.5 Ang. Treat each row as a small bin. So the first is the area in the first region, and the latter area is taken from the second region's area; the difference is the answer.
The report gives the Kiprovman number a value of 11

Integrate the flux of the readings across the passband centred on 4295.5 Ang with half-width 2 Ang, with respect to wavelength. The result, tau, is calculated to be 38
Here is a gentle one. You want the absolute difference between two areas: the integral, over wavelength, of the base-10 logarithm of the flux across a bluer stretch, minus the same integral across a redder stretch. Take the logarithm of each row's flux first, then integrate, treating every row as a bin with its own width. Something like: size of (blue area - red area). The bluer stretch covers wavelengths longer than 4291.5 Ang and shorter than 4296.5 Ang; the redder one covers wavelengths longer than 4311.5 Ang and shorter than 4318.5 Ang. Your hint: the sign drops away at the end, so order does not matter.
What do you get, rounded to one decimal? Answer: 2.3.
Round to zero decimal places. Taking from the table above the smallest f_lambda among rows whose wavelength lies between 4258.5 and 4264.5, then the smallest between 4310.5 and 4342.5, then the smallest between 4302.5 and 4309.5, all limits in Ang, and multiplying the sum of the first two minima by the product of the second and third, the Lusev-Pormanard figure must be 1599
